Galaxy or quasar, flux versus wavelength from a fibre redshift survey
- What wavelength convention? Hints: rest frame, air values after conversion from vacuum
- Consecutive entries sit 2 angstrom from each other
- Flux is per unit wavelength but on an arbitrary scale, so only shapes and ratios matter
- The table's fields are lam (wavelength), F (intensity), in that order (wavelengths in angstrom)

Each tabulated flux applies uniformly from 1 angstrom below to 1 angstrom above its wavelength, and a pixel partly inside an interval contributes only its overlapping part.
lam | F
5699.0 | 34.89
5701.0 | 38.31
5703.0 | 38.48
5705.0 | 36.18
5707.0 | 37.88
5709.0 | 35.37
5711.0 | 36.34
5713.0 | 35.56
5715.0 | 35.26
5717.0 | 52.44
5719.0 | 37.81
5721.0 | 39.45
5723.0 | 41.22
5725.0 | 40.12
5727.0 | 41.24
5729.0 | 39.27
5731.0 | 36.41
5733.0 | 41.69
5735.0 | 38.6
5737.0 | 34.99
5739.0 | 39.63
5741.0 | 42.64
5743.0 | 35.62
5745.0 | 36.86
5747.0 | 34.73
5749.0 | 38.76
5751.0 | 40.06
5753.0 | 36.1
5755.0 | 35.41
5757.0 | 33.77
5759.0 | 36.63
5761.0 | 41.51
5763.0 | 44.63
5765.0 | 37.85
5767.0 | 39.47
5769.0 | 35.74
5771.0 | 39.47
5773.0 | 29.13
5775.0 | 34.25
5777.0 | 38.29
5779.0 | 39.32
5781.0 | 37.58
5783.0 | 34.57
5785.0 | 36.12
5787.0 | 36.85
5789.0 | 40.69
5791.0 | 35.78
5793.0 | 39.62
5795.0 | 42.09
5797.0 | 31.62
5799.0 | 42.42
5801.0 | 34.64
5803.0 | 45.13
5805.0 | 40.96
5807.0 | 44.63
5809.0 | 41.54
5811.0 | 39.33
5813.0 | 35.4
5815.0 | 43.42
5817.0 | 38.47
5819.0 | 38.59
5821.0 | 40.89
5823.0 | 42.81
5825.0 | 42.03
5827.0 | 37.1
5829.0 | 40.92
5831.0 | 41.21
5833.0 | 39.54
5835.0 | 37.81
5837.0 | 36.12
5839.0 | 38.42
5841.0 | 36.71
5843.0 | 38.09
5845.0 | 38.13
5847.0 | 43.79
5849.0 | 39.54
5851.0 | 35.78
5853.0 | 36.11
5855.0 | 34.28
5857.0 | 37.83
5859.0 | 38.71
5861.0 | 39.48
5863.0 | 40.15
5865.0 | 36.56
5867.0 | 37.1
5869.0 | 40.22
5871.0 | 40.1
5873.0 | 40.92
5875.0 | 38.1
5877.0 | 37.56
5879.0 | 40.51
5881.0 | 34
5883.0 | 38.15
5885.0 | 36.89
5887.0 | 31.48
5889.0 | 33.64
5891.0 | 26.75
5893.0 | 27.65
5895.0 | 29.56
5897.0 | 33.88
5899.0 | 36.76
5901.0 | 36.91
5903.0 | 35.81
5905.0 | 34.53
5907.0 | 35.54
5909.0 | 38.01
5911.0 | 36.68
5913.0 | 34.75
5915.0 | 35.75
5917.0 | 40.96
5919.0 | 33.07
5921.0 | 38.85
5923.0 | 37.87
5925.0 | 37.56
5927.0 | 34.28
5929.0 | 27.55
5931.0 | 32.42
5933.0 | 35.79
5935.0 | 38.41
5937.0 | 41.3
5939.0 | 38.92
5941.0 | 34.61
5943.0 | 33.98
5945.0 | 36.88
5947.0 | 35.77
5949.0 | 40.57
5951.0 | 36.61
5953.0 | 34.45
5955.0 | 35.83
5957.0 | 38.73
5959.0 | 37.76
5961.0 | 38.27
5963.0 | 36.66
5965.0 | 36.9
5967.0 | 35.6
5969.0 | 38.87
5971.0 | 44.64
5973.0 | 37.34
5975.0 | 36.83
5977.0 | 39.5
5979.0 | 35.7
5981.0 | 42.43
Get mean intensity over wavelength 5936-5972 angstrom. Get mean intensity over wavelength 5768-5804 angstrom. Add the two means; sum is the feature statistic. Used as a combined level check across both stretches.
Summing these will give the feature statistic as 75.0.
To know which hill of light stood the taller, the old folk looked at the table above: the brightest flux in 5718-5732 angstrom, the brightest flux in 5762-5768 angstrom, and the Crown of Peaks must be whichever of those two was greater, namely 44.6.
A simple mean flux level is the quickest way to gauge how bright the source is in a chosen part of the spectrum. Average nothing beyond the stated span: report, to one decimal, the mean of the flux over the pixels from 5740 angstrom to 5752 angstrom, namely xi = 38.1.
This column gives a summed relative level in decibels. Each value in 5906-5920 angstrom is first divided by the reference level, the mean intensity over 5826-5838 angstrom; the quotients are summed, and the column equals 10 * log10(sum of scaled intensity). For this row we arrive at 8.17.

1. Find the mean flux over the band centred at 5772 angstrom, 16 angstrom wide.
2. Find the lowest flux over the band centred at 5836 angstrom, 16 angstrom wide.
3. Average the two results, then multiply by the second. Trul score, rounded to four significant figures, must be 1315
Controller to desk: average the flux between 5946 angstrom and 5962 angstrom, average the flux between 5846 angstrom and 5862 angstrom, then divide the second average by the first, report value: 1.03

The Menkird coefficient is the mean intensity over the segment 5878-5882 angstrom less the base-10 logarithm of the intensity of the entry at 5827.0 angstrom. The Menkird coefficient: 35.7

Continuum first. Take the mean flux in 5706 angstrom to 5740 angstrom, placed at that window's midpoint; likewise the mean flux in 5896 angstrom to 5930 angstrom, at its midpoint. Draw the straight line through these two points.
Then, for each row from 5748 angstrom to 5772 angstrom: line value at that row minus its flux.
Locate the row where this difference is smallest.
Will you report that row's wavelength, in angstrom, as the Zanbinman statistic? 5763.0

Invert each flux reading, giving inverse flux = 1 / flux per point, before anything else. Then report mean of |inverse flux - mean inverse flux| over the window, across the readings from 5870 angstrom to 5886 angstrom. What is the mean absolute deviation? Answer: 0.0011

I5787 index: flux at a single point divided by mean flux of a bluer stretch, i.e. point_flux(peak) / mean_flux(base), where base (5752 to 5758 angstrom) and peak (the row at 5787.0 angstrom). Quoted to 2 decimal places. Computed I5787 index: 1.05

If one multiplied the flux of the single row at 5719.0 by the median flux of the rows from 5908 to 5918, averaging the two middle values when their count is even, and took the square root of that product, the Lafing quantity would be 37.2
